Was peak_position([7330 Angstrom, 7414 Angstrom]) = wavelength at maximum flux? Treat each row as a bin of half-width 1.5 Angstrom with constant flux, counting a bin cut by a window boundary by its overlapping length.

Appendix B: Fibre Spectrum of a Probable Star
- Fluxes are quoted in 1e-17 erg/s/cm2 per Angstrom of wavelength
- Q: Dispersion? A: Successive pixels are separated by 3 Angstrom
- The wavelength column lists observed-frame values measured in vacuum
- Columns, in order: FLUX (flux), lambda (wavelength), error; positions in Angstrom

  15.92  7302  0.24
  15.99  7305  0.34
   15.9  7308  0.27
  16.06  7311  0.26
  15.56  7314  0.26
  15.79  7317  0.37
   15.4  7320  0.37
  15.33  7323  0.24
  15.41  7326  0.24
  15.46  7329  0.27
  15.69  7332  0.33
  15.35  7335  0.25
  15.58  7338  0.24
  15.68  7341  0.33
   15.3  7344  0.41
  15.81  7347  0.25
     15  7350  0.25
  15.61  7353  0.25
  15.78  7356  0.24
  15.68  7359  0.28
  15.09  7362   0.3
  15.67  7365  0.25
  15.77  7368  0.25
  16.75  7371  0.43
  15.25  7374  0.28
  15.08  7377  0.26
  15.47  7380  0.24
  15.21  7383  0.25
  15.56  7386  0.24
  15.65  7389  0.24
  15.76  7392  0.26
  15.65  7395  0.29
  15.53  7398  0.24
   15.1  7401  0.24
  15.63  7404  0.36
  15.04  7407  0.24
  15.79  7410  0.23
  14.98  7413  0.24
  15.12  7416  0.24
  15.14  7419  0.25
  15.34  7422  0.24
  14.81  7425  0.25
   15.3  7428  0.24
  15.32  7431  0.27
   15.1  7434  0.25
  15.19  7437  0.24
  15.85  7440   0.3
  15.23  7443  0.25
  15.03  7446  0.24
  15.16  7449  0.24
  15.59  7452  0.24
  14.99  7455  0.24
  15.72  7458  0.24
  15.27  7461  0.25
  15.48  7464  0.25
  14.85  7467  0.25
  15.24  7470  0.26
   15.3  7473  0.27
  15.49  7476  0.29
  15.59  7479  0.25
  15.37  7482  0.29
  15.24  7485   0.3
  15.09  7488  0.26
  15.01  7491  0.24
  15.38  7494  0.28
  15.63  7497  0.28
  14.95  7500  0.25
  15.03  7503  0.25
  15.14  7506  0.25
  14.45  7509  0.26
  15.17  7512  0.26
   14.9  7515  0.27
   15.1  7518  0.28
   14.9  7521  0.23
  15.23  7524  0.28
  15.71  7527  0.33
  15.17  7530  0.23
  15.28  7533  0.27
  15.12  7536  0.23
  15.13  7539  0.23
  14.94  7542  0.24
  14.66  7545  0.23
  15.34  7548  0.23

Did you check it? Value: 7371 Angstrom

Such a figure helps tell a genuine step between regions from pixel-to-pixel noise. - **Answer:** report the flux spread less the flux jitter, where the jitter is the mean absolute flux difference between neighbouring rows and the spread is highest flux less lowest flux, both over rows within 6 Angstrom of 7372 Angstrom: 0.79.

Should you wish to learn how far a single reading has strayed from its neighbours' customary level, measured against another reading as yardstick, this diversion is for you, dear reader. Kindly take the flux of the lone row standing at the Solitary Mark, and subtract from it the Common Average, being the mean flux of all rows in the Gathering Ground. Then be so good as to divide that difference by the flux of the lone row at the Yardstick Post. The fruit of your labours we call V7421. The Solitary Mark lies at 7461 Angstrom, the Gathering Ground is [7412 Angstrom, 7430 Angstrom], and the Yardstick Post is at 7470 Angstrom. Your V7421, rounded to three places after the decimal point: 0.010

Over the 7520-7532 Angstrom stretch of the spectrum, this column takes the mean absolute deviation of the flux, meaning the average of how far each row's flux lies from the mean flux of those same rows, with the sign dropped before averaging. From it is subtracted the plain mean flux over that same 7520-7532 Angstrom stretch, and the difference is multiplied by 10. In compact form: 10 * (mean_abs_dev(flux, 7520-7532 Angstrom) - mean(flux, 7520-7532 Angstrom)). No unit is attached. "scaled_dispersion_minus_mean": -150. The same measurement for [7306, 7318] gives -157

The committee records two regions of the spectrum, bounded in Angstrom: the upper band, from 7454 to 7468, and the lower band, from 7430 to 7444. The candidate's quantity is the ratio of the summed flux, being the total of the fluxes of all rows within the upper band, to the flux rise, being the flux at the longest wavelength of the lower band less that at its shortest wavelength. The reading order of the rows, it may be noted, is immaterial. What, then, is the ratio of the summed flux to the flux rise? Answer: -848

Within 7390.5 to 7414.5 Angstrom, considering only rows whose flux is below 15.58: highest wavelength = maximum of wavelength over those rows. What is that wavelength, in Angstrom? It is 7413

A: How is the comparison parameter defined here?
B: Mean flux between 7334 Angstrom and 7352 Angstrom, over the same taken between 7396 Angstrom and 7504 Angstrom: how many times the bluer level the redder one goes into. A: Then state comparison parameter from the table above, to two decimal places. 1.01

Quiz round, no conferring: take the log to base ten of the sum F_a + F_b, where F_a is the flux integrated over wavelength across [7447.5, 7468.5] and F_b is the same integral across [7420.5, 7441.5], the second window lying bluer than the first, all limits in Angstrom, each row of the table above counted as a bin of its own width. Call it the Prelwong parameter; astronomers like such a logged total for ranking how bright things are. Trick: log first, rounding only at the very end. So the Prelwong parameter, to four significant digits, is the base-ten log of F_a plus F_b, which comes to 2.807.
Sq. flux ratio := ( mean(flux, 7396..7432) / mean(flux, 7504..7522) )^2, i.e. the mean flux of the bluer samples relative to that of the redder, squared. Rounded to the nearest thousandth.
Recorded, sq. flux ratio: 1.043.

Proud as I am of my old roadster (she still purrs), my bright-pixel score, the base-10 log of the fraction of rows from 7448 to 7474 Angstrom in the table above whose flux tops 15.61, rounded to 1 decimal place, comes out -1.0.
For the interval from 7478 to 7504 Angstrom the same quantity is -1.0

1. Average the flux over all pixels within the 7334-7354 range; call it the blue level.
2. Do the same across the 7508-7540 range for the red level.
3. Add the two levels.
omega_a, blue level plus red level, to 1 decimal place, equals 30.6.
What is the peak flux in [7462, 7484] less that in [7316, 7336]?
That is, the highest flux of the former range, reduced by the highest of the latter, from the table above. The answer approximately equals -0.20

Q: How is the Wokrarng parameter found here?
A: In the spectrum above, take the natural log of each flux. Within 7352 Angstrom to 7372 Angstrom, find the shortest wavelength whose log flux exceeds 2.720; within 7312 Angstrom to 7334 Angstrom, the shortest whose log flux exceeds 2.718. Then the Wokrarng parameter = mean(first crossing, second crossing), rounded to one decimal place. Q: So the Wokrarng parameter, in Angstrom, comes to 7333.5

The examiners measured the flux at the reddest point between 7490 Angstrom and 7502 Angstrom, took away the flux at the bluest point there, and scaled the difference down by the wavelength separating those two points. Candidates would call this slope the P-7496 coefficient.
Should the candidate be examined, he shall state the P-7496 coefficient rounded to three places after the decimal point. -0.007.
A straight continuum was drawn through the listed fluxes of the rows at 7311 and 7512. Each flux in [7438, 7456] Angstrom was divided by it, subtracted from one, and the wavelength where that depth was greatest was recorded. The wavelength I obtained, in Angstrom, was 7455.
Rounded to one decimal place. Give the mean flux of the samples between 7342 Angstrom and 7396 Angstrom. 15.6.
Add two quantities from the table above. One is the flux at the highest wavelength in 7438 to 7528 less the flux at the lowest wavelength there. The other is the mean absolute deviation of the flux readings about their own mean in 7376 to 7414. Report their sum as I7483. 0.1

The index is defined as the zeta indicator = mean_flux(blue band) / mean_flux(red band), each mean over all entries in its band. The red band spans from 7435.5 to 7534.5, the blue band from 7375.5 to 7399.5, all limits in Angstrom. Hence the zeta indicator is 1.017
